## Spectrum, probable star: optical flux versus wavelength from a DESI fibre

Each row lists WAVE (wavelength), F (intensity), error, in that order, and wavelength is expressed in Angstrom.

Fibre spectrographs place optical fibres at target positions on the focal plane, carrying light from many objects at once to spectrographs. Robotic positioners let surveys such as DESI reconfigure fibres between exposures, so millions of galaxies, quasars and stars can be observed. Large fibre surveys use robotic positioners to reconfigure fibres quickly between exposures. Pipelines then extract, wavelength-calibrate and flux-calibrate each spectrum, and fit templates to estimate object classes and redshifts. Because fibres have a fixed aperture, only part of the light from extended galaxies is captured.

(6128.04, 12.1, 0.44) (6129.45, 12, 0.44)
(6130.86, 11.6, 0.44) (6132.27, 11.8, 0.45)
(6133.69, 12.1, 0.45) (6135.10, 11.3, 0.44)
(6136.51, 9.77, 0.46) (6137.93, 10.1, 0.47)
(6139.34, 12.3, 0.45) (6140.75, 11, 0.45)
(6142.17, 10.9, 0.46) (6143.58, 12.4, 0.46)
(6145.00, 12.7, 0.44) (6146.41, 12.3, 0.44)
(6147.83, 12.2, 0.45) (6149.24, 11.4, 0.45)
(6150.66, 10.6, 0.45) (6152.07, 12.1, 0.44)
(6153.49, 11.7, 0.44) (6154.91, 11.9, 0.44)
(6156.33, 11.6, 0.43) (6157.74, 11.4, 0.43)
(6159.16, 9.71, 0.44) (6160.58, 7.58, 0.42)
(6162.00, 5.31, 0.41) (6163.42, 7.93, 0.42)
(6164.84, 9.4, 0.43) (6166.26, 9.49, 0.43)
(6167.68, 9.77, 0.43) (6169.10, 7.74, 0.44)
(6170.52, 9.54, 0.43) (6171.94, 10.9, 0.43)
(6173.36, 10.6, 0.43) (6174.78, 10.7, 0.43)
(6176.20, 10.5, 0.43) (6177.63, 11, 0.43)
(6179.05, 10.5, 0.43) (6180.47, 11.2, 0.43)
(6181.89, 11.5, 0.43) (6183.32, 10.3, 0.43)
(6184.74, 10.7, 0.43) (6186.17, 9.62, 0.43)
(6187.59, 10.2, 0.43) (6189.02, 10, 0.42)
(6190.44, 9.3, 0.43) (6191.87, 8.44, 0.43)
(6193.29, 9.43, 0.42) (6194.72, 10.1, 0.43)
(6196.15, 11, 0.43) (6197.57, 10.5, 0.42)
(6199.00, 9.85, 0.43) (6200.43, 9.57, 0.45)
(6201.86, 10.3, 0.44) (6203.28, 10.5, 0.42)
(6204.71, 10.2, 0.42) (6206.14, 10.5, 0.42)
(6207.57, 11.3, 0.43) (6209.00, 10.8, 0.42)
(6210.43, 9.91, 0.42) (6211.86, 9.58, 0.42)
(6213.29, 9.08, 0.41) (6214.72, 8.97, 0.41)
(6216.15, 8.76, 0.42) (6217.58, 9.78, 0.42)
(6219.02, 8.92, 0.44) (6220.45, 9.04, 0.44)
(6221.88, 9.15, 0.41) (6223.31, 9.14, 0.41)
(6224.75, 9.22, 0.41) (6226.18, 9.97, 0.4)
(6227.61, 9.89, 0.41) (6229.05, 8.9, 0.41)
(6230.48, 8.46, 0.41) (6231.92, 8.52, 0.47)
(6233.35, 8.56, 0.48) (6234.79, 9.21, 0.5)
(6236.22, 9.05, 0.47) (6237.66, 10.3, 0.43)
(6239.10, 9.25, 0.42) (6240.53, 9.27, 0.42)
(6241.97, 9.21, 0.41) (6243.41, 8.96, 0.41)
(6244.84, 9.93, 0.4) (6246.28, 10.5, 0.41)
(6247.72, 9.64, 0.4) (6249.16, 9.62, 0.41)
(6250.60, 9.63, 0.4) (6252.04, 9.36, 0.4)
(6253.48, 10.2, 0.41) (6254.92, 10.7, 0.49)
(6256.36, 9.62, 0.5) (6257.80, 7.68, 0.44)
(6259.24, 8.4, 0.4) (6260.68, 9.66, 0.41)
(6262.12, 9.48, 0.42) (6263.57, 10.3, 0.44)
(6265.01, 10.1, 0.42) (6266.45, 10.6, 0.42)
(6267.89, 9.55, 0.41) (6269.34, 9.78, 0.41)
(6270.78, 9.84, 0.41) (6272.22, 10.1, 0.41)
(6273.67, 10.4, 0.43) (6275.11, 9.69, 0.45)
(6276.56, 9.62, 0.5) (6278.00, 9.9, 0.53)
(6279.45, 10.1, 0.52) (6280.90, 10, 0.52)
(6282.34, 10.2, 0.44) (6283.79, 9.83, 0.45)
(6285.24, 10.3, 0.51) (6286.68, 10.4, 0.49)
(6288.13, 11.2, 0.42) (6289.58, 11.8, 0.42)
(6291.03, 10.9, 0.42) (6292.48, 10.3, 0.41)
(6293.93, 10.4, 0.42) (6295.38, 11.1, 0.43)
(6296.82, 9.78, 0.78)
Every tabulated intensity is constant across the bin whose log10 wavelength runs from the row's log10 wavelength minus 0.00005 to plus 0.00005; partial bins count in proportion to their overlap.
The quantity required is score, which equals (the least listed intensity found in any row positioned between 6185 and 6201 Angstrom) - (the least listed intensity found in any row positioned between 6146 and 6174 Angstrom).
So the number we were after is 3.1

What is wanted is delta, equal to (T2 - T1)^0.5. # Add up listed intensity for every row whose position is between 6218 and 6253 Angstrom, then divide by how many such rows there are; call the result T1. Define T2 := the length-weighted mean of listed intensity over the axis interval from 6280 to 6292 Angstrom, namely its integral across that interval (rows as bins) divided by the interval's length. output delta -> 1.1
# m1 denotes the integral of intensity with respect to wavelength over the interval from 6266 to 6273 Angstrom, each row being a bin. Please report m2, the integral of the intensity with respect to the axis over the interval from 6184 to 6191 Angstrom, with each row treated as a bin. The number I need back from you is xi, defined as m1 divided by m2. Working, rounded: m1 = 70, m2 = 70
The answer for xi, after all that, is 1.00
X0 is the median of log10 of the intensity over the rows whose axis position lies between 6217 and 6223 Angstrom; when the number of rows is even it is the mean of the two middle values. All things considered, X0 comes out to 0.96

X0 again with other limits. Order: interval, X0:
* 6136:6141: 1.02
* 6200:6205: 1.01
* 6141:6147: 1.09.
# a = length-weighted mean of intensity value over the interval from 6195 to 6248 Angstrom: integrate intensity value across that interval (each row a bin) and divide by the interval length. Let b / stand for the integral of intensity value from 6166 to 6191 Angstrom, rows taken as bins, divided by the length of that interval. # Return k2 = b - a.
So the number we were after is 0.6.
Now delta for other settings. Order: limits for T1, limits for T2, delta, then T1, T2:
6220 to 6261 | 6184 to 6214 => 0.8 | 9.3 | 10.0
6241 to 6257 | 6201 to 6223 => 0.1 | 9.8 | 9.8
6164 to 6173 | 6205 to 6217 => 0.6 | 9.5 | 9.9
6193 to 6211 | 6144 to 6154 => 1.3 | 10.3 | 11.9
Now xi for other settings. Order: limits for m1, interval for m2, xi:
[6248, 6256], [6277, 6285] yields 0.99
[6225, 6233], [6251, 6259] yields 0.97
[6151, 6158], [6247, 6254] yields 1.21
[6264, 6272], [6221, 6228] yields 1.21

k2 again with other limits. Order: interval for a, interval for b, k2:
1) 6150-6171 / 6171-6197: 0.6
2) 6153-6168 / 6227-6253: -0.2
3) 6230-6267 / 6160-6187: 0.2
